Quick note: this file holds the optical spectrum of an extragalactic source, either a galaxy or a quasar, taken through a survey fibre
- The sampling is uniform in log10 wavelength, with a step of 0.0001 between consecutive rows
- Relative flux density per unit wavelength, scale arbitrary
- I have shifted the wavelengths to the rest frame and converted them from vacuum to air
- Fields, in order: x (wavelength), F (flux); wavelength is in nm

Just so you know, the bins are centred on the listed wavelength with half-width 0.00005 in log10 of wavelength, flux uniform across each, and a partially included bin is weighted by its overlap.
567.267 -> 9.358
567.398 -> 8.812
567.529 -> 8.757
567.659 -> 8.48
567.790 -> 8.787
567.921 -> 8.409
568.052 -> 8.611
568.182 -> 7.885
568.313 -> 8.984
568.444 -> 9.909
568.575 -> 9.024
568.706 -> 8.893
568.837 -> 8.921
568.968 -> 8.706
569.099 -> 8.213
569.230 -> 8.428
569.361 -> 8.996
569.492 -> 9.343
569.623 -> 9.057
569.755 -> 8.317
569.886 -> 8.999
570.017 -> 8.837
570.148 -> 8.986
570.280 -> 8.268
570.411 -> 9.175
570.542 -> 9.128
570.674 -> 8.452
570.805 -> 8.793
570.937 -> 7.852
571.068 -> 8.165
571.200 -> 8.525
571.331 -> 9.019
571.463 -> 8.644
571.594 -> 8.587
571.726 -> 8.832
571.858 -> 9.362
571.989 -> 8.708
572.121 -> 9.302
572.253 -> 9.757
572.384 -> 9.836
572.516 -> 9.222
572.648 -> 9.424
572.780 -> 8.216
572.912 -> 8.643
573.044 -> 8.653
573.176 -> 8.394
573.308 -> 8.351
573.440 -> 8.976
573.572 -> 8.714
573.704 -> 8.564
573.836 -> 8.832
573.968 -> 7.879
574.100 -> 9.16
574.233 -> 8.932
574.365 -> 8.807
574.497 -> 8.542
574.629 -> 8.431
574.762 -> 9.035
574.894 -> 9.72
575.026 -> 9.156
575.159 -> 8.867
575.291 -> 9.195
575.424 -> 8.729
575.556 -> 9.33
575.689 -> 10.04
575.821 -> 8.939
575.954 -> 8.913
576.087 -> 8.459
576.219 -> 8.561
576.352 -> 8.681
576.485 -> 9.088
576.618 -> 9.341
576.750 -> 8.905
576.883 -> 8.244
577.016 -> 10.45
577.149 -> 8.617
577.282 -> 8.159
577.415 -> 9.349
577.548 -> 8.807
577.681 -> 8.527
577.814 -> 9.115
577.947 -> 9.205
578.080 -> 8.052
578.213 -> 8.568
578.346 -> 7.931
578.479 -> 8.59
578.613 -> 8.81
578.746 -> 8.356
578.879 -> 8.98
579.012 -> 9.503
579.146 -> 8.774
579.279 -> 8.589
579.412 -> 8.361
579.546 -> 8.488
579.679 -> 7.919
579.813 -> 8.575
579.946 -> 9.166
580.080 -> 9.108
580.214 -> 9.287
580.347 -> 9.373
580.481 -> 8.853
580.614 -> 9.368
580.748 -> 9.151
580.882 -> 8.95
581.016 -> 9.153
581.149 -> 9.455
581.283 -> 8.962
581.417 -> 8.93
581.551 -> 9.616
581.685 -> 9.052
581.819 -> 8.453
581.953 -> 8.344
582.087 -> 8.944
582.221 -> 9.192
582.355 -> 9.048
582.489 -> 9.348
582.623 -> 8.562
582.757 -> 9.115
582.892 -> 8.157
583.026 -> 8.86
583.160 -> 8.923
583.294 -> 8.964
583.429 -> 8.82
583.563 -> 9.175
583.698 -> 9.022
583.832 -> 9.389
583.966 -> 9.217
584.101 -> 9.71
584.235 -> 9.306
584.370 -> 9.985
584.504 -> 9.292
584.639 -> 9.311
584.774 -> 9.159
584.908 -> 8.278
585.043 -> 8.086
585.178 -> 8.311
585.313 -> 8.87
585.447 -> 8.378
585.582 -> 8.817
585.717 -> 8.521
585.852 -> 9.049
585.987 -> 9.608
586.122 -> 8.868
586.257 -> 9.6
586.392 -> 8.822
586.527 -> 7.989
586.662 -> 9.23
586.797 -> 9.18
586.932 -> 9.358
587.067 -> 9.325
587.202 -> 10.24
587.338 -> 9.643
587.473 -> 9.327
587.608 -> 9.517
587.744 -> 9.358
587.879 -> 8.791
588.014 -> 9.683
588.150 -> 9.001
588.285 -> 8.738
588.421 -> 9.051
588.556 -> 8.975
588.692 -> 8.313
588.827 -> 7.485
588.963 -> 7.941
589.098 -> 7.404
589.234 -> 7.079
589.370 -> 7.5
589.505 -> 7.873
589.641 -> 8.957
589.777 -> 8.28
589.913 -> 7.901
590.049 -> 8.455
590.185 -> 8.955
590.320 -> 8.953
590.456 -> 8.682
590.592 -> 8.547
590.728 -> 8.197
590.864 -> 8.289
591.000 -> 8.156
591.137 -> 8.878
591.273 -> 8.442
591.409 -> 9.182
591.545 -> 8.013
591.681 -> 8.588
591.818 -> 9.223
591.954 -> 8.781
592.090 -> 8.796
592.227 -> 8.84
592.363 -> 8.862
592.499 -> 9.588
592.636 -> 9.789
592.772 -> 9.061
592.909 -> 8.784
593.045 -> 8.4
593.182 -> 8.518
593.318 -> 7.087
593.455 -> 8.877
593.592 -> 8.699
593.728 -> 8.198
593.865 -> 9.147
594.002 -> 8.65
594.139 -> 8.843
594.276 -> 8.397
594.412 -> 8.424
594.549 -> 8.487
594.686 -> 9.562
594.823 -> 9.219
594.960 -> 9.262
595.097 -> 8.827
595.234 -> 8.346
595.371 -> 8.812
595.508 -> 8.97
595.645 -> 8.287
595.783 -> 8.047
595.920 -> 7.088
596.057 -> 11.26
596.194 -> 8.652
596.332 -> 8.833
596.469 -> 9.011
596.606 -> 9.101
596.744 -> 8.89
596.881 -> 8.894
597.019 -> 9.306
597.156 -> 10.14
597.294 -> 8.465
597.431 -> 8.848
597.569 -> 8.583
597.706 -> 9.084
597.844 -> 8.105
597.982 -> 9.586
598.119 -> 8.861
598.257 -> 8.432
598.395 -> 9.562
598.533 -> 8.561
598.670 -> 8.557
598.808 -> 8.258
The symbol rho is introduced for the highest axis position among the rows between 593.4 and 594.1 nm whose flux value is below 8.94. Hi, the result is 594.002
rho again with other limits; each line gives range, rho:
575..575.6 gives 575.424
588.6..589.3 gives 589.234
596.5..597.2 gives 596.881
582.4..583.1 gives 583.026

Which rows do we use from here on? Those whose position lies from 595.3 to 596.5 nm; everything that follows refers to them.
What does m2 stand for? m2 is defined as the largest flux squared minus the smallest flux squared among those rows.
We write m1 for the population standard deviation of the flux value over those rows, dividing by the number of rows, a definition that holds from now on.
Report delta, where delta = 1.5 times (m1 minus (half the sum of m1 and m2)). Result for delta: -57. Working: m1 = 1.0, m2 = 77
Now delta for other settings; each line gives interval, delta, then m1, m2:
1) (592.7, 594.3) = -25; 0.5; 33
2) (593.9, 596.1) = -57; 0.8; 77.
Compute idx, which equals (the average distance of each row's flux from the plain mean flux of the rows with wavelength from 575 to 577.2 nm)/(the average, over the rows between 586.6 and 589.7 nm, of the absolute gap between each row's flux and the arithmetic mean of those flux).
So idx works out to 0.6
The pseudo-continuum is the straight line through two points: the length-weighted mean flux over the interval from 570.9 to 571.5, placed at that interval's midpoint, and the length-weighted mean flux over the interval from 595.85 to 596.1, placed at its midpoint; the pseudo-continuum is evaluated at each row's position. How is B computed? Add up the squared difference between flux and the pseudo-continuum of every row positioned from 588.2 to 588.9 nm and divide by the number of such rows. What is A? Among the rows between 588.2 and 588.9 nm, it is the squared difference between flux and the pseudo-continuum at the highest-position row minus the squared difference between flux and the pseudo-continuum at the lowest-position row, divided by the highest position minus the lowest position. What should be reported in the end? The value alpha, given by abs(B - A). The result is 2.9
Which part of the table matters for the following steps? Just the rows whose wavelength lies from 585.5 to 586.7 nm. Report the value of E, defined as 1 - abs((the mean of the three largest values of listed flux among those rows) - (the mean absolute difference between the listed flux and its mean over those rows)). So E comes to -8.10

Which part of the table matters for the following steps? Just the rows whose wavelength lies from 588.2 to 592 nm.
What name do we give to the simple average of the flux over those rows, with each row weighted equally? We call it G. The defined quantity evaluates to 8.39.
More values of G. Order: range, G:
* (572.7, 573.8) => 8.56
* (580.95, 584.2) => 9.02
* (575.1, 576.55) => 8.98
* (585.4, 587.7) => 9.15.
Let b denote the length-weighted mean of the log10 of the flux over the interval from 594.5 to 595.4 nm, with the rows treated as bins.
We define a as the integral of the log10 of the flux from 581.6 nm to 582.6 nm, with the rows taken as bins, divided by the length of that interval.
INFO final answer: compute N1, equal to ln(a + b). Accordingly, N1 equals 0.642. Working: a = 0.95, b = 0.951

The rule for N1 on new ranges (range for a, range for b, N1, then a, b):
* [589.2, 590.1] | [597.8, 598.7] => 0.615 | 0.90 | 0.946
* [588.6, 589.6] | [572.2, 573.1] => 0.613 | 0.89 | 0.958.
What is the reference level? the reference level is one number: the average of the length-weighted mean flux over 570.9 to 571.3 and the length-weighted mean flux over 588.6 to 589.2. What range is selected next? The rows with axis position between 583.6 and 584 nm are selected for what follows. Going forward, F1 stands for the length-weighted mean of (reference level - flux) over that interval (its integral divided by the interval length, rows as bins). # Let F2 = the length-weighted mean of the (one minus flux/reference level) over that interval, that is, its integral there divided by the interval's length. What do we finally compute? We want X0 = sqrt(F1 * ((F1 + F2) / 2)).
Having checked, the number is 0.875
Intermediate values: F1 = -1.17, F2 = -0.15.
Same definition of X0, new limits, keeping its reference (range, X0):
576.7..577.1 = 0.858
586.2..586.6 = 0.561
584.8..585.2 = 0.203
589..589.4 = 0.511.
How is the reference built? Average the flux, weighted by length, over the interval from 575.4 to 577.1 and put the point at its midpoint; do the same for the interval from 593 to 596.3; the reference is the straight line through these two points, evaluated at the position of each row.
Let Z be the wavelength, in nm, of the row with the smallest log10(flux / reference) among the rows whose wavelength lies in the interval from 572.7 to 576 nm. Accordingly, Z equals 573.968 nm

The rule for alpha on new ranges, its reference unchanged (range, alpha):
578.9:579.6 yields 1.6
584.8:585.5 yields 0.3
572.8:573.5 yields 0.3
